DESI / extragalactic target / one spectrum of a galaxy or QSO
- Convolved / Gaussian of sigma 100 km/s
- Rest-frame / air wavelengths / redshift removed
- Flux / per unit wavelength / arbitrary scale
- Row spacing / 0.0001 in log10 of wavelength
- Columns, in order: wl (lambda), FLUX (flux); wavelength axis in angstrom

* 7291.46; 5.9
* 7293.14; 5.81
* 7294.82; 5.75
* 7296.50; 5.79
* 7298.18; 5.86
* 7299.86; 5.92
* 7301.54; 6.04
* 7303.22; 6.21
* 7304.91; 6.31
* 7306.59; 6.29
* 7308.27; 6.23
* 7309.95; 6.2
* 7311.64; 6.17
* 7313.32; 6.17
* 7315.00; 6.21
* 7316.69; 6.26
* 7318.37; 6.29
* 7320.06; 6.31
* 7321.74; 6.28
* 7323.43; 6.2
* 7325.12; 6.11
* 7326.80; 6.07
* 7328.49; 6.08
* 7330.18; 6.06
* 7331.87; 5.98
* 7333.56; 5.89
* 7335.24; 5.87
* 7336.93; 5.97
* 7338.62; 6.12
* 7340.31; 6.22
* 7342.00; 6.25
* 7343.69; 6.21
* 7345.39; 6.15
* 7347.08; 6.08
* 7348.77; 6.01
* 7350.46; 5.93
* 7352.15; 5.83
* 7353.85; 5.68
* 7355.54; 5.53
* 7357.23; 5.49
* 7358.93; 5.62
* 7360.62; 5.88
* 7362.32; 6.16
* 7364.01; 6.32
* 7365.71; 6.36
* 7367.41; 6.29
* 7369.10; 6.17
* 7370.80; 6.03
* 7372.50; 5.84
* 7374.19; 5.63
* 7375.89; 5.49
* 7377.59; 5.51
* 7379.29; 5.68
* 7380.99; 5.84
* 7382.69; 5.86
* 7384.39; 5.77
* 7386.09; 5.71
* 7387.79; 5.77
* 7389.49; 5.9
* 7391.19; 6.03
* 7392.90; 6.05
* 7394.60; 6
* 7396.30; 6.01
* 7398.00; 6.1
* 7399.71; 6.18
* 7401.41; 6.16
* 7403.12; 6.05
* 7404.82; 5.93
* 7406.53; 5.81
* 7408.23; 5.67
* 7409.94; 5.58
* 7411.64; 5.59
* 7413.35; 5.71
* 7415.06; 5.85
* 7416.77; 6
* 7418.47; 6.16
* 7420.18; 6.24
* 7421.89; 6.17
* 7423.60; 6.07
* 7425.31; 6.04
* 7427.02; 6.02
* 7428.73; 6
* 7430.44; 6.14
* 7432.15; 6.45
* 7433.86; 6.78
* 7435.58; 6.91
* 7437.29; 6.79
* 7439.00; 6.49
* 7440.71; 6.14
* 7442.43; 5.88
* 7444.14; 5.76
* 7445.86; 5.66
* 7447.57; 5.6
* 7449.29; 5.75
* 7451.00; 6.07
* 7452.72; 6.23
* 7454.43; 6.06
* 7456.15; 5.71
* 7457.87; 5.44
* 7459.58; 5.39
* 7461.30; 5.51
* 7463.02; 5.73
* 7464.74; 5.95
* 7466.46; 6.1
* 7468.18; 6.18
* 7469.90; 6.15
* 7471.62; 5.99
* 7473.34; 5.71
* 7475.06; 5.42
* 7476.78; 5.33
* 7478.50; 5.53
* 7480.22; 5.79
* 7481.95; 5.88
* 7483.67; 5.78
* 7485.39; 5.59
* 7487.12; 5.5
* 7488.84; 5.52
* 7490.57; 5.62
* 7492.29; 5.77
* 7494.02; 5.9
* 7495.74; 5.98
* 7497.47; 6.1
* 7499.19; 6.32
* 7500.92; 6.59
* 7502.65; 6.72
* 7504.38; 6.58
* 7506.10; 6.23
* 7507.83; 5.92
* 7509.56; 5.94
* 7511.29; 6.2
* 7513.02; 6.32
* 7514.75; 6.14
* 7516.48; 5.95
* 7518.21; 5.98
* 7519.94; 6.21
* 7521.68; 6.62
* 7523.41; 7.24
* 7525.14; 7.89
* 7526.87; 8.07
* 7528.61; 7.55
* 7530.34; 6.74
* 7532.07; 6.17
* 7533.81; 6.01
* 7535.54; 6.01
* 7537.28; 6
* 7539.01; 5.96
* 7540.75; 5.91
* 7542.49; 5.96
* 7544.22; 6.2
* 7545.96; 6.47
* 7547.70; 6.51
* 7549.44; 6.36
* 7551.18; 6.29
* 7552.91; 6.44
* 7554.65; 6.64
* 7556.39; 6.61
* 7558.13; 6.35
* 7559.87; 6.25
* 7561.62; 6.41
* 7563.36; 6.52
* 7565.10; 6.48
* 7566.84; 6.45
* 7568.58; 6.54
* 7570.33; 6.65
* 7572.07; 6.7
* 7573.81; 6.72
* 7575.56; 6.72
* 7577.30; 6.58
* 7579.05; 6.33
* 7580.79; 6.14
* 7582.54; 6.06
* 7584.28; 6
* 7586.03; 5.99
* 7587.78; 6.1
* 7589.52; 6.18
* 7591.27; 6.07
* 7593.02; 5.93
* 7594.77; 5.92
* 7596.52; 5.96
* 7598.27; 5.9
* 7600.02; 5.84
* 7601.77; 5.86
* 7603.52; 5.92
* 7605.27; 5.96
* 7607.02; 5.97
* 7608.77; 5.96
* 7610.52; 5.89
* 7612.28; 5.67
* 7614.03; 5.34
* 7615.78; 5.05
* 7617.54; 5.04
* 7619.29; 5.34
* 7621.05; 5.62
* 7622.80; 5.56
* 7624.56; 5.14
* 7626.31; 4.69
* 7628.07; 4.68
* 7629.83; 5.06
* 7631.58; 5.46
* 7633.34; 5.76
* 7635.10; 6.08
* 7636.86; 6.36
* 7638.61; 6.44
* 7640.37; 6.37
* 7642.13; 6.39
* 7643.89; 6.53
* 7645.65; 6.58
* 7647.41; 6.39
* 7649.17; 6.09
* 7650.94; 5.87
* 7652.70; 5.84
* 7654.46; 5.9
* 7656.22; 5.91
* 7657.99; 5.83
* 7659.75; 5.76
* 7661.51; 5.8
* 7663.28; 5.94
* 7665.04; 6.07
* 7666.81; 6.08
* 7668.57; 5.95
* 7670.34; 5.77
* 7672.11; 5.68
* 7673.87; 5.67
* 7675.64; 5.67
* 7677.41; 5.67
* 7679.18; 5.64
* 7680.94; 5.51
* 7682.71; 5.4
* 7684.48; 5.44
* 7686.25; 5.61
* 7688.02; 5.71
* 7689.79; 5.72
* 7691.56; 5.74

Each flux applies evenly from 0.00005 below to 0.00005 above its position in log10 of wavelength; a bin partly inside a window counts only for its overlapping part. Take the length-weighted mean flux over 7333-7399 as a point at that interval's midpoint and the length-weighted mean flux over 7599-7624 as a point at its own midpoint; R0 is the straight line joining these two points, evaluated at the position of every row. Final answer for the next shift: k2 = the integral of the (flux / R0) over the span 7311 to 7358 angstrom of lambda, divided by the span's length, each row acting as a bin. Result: 1.01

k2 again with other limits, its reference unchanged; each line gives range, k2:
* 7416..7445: 1.07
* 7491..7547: 1.11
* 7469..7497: 0.99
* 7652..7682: 1.04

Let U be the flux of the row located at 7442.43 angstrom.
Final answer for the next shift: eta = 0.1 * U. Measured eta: 0.59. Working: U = 5.88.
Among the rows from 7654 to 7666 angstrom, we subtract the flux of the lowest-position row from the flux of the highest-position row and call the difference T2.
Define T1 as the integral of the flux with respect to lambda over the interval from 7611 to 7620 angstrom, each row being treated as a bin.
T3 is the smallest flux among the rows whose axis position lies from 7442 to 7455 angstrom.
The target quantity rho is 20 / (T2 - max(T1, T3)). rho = -0.4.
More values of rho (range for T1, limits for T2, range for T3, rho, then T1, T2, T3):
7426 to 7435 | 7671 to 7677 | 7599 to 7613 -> -0.4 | 57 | -0.01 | 5.67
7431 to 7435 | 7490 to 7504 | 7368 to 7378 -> -0.8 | 26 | 1.10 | 5.49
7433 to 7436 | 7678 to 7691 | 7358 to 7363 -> -1.0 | 20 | 0.08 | 5.62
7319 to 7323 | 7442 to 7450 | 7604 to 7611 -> -0.8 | 25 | -0.13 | 5.89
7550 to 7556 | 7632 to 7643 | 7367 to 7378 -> -0.5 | 39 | 0.63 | 5.49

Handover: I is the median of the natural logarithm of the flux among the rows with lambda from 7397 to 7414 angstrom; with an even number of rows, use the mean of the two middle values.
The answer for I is 1.77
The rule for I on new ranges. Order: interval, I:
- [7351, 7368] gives 1.77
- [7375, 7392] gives 1.75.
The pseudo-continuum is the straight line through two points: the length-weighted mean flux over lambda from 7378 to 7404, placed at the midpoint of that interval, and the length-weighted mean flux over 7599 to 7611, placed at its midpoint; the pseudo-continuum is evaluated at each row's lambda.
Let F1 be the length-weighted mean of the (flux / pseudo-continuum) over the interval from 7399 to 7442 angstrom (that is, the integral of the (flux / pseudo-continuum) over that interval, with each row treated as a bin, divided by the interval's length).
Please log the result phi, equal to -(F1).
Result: -1.03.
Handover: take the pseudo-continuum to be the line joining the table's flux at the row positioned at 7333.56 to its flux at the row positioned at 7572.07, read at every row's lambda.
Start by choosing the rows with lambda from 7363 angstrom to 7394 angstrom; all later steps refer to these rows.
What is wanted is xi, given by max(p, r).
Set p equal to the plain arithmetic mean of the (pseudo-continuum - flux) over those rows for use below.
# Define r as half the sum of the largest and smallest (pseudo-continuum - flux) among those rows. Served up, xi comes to 0.14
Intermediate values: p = 0.14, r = 0.1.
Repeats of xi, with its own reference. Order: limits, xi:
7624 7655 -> 1.29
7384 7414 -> 0.25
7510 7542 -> 0.05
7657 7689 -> 1.31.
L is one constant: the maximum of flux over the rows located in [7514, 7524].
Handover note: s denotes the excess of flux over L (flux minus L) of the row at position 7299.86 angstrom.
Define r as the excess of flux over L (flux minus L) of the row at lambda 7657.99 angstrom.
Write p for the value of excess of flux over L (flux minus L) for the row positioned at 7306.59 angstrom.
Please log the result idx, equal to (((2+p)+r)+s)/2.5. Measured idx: -0.7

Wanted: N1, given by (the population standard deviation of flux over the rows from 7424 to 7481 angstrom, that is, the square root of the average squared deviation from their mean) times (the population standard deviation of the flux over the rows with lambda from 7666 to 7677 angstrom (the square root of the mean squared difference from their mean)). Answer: 0.06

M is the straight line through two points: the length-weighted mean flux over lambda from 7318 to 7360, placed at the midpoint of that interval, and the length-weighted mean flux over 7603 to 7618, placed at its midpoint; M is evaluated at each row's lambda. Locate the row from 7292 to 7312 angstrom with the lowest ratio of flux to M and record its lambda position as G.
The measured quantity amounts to 7294.82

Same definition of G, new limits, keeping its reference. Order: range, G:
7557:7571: 7559.87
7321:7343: 7335.24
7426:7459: 7457.87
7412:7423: 7413.35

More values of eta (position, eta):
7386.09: 0.57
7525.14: 0.79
